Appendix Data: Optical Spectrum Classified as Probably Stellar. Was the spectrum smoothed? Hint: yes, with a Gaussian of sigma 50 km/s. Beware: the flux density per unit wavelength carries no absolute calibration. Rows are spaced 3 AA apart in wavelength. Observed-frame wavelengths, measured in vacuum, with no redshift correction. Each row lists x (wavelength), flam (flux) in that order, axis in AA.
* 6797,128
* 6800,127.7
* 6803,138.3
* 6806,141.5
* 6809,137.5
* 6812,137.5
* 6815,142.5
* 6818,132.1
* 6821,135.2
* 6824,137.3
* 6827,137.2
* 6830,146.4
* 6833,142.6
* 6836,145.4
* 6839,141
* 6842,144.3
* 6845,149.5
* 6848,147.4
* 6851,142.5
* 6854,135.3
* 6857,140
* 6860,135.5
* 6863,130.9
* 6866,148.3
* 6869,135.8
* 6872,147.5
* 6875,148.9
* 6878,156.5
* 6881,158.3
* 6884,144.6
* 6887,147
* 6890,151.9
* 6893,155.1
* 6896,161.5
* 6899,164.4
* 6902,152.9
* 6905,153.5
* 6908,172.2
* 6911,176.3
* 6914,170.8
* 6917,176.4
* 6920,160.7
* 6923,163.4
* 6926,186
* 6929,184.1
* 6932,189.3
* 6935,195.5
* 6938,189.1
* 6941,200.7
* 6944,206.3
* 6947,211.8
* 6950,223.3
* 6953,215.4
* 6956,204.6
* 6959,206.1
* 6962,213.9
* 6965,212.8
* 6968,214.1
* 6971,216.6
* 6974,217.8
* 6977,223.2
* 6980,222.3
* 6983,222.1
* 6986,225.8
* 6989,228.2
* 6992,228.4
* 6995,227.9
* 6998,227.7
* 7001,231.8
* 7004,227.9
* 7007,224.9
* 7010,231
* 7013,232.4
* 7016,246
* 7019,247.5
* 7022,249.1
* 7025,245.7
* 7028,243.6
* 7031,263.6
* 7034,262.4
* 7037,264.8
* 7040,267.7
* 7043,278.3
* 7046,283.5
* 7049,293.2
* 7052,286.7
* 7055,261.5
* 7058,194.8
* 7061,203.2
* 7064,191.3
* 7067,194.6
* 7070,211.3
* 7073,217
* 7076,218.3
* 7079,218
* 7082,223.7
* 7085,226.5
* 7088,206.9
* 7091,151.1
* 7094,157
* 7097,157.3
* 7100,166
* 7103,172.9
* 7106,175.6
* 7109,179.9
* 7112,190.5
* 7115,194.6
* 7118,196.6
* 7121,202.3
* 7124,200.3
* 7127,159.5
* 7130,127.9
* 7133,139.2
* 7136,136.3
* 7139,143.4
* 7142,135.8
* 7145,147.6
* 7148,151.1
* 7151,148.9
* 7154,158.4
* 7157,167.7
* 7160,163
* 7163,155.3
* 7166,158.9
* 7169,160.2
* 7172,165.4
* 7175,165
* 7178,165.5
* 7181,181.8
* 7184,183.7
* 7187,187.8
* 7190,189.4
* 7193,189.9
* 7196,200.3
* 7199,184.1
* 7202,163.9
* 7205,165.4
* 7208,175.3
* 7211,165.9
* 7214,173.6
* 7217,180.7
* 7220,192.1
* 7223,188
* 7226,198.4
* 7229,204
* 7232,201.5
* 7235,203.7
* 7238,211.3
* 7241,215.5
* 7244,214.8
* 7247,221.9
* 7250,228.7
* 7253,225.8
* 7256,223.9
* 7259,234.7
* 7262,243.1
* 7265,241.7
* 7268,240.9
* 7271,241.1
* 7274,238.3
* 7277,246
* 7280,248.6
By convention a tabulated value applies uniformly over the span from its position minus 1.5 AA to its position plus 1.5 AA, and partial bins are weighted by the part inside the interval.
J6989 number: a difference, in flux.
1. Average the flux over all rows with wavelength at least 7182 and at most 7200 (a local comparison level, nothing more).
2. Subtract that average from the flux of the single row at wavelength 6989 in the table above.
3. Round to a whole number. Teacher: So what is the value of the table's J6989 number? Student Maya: 39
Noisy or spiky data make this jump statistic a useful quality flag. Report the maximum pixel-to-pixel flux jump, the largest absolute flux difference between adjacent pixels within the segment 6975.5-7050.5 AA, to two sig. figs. 20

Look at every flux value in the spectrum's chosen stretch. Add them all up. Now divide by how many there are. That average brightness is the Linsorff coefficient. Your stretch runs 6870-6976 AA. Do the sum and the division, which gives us 181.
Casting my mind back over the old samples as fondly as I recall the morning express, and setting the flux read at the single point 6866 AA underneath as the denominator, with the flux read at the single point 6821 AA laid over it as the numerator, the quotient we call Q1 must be 0.91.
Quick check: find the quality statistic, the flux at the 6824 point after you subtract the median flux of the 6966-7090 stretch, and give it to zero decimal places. -91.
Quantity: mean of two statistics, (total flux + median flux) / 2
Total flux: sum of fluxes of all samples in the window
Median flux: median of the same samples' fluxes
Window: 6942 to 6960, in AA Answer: 738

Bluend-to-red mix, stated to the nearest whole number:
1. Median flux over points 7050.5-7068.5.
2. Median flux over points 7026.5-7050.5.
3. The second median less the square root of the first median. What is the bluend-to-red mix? 252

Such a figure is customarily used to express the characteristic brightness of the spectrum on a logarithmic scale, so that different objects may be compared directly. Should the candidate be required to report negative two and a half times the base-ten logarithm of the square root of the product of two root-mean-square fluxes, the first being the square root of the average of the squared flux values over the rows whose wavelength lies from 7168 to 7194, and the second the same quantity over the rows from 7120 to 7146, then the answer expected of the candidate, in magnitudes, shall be -5.55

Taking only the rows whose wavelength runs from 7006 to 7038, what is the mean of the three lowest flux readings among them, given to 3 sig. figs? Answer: 229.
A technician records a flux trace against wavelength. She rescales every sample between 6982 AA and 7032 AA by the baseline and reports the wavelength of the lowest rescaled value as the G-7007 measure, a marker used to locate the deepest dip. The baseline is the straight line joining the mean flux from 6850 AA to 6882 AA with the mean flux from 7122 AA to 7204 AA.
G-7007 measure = 6983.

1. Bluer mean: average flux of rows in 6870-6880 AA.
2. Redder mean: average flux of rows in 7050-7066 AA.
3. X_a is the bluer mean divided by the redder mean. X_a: 0.66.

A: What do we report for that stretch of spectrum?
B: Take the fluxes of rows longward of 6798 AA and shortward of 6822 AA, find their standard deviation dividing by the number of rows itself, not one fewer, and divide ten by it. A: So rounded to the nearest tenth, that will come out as 2.2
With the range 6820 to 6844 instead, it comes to 2.5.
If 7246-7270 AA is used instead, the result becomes 1.2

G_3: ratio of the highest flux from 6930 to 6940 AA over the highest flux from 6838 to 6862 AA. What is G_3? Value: 1.31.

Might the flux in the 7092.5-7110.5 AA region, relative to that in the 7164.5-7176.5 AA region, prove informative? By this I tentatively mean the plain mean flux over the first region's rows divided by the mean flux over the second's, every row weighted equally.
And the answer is 1.04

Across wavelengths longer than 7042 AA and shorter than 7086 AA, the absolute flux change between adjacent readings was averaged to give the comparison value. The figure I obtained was 12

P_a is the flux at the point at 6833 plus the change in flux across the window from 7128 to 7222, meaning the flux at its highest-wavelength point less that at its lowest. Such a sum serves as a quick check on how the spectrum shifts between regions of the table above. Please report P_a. 207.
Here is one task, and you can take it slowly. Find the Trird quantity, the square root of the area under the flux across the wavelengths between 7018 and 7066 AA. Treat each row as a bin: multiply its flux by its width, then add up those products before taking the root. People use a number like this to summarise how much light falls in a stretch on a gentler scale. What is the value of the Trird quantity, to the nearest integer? 110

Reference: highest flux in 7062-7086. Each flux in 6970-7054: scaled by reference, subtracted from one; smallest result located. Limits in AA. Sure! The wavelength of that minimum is 7049 AA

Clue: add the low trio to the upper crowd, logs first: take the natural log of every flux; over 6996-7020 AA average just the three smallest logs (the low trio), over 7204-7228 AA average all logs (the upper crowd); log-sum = 10.6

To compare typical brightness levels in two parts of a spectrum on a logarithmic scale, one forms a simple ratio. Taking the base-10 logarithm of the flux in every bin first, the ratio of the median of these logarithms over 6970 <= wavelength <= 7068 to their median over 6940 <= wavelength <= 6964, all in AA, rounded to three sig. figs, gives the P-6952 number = 1.02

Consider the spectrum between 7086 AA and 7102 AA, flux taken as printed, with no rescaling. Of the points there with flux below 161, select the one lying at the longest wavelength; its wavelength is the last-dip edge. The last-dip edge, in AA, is 7097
